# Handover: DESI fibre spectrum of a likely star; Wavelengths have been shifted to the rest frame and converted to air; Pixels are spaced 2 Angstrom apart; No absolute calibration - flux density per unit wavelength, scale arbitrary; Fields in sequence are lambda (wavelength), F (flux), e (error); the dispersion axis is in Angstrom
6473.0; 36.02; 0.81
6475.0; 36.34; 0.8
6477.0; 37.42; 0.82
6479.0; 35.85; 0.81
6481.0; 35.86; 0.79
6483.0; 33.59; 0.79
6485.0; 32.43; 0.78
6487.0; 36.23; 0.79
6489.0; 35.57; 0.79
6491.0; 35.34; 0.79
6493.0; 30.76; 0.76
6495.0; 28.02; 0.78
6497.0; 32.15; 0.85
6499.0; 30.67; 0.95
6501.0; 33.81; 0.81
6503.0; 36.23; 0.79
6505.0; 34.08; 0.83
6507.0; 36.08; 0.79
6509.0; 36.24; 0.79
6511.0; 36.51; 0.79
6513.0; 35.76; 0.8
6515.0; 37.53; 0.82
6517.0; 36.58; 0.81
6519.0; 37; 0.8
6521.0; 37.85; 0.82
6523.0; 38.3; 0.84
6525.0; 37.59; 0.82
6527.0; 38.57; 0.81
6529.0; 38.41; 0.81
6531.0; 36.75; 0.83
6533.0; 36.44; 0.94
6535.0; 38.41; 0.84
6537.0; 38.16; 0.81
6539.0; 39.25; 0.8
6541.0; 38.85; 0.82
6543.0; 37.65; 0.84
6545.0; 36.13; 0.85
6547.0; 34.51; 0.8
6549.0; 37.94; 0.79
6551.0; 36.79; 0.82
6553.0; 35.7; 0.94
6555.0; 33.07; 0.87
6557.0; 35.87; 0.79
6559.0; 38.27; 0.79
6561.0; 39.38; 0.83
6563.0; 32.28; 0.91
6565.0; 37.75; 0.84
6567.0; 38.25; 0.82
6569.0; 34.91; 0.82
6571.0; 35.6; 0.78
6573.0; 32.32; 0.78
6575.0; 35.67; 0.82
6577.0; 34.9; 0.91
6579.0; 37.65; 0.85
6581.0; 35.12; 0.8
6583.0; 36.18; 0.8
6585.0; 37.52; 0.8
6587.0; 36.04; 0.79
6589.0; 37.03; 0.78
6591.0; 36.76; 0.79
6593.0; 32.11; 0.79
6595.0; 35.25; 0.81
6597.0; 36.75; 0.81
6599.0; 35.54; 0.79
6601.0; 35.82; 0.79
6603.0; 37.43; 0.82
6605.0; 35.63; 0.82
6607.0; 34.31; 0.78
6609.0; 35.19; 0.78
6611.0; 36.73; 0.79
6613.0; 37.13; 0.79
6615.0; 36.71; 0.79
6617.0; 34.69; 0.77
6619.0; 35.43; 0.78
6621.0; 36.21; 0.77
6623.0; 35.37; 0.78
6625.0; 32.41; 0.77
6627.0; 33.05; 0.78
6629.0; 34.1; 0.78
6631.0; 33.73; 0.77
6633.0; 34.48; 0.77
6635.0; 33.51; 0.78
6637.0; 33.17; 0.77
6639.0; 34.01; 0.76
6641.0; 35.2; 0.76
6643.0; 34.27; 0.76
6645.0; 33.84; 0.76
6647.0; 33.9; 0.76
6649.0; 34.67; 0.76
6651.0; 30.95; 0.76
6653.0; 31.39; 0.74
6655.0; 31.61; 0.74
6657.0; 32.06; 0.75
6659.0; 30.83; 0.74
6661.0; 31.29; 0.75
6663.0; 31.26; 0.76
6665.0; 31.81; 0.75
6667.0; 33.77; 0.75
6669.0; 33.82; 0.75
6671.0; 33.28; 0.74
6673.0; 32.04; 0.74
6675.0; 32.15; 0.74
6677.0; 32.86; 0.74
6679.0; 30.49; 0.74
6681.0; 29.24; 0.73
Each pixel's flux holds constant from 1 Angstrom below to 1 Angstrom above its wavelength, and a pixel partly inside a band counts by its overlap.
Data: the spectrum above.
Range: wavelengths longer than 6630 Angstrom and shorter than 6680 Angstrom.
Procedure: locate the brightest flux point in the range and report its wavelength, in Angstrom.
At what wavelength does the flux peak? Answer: 6641.0 Angstrom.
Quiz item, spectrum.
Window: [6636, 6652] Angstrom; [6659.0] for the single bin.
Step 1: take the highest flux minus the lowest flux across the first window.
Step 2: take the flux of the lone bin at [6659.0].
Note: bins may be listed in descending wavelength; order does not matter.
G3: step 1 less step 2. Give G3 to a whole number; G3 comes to -27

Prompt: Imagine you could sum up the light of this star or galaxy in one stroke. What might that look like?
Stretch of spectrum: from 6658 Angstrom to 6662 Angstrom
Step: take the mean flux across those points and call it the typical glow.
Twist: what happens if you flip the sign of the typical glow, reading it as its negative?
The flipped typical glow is -31.1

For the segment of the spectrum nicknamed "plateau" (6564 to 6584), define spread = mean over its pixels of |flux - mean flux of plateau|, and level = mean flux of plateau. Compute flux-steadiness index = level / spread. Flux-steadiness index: 28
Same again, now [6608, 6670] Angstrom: 24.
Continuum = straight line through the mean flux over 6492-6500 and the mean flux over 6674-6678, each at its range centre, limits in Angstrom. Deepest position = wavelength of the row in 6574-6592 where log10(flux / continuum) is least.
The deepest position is 6577.0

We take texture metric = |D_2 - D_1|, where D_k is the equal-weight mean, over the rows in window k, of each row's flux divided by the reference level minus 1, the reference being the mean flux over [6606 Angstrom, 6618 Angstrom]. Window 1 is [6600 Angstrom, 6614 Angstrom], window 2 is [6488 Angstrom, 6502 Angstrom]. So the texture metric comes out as 0.10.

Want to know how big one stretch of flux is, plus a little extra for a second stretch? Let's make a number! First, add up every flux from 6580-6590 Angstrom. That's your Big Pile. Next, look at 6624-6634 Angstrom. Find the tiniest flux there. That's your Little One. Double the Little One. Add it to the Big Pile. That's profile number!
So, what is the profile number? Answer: 247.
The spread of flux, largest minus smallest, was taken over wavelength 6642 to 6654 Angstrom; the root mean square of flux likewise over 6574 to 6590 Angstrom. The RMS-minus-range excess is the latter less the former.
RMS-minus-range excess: 32.6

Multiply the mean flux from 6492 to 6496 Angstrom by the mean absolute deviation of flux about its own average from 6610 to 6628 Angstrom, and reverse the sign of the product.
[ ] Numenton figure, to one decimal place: -37.6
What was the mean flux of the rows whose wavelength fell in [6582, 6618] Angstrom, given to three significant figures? 35.9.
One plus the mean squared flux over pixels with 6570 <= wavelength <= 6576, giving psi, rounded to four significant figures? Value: 1196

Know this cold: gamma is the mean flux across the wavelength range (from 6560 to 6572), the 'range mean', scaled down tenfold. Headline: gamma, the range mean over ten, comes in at 3.64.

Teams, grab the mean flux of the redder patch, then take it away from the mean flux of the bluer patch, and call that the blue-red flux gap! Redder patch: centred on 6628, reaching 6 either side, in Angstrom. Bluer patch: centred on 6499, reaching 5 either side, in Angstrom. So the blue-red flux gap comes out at -2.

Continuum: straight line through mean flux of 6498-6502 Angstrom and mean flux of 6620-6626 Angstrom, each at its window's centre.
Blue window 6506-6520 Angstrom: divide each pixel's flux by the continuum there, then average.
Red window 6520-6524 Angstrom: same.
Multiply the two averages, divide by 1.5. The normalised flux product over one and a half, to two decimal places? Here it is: 0.87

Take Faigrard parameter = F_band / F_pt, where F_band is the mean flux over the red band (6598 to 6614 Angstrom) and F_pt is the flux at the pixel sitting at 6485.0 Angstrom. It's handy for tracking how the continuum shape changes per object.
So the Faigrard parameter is 1.11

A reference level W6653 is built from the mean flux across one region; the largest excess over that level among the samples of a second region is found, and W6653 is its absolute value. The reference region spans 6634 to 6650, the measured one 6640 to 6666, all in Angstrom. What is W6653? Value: 1.1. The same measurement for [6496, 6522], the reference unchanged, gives 3.8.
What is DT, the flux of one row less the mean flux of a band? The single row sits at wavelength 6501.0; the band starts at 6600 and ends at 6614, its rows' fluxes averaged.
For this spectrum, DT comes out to -2.2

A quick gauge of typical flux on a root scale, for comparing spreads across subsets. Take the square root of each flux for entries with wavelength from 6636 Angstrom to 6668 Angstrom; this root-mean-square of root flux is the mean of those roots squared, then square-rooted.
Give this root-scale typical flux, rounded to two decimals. 5.72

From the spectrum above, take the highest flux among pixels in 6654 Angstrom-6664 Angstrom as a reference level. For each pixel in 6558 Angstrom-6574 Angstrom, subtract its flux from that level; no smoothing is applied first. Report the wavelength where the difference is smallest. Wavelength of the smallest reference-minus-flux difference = 6561.0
